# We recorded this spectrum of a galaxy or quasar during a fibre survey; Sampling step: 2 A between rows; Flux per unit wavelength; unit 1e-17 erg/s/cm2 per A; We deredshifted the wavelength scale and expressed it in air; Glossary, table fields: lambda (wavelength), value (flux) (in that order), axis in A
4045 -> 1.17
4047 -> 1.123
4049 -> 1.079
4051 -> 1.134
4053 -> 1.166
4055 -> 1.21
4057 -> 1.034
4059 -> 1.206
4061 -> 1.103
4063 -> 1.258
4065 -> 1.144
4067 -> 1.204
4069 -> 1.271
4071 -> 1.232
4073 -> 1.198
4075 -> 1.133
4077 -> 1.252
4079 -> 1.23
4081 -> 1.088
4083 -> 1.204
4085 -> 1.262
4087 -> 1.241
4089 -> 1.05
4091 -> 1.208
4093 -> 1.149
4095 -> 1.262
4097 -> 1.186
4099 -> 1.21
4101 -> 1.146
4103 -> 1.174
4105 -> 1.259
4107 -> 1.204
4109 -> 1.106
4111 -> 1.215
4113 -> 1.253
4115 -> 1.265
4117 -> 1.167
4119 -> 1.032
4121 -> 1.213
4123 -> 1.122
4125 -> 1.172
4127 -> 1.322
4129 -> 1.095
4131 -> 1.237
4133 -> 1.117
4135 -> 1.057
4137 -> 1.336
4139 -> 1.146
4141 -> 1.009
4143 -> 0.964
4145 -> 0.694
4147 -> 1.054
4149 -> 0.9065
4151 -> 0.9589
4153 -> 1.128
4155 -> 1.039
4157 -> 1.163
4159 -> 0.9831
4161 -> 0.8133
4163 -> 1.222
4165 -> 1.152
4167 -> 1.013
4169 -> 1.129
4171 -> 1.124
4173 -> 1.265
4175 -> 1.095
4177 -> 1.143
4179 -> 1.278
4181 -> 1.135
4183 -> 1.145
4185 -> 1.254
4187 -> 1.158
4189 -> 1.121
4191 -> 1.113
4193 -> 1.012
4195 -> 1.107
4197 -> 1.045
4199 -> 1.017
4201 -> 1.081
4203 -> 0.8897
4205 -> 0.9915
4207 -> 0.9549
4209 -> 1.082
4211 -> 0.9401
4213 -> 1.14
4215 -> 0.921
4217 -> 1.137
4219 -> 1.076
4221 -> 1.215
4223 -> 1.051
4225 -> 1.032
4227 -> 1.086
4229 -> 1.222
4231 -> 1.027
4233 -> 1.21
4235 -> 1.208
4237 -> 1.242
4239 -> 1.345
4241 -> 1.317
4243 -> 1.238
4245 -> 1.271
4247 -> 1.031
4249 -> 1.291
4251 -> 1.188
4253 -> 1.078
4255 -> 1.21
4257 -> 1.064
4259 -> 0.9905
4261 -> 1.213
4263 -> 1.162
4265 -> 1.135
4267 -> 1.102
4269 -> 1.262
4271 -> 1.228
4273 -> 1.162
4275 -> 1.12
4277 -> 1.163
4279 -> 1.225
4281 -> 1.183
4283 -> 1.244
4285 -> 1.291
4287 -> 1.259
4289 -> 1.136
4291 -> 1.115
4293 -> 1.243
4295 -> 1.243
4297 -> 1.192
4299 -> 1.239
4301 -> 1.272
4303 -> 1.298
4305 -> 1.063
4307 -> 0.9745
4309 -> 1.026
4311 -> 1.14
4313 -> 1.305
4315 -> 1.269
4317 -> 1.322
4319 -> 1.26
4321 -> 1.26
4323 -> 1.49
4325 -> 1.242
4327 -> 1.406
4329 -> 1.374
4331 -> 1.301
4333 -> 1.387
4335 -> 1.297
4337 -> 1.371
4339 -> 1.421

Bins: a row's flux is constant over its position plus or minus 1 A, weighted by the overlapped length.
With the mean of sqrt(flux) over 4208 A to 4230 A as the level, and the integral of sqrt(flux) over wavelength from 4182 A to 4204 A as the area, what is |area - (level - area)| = 44.8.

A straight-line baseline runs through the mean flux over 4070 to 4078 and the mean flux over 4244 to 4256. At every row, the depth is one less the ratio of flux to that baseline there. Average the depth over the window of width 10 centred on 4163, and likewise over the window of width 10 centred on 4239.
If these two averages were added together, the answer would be 0.05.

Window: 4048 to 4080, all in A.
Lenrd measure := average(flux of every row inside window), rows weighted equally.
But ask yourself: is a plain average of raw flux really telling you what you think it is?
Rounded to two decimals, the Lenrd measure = 1.18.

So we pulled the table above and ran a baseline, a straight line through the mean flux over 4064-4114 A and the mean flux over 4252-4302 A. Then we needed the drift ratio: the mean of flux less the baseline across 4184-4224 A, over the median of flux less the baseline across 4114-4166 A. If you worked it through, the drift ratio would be 1.7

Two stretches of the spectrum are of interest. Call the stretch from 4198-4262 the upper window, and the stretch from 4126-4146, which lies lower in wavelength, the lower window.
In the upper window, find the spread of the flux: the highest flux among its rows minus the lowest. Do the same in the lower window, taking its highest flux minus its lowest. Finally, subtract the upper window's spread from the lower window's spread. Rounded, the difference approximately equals 0.187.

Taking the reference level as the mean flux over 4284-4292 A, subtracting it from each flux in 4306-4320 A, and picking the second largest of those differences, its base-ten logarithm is -0.98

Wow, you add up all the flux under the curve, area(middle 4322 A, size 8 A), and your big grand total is 11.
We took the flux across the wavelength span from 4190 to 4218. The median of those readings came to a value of 1.03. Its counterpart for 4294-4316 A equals 1.24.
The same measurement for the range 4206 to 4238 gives 1.08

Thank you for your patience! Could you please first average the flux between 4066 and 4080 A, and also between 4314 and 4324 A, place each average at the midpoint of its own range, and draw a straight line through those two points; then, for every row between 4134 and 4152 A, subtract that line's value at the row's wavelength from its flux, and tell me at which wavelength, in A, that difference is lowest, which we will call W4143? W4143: 4145 A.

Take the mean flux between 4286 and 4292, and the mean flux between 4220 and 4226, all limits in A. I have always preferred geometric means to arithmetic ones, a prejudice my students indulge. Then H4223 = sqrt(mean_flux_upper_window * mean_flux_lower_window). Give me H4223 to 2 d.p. 1.13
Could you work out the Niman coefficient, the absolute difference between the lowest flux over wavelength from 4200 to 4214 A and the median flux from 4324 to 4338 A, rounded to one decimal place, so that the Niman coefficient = 0.5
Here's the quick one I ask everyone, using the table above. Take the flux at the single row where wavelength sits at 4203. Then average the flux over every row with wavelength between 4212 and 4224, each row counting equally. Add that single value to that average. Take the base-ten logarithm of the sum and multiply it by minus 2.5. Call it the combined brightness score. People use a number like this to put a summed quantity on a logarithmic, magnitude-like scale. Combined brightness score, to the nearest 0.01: -0.74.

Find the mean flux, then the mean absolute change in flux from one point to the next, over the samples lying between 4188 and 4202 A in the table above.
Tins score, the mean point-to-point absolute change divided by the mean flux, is 0.056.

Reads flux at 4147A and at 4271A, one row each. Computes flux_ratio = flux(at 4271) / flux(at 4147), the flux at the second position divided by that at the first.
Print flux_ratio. 1.2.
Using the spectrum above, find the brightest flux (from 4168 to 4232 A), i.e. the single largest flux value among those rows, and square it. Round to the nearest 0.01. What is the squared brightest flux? 1.63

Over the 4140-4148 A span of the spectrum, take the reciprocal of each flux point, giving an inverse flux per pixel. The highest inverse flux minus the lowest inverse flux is 0.492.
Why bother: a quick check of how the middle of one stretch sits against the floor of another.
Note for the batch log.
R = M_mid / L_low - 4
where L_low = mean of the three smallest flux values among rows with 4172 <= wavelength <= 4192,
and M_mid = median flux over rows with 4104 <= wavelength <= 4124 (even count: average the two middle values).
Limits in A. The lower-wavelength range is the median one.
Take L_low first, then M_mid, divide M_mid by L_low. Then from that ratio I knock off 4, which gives -2.91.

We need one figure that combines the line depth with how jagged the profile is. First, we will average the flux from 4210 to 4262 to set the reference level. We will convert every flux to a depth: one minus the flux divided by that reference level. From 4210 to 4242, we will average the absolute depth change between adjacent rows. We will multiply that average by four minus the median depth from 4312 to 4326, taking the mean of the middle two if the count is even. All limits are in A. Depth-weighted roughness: 0.42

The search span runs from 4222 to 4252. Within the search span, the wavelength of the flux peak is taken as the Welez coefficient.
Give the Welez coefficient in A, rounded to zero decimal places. 4239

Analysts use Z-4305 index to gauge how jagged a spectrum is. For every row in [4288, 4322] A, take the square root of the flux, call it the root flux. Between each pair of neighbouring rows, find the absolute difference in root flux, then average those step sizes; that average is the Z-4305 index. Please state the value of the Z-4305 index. 0.032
